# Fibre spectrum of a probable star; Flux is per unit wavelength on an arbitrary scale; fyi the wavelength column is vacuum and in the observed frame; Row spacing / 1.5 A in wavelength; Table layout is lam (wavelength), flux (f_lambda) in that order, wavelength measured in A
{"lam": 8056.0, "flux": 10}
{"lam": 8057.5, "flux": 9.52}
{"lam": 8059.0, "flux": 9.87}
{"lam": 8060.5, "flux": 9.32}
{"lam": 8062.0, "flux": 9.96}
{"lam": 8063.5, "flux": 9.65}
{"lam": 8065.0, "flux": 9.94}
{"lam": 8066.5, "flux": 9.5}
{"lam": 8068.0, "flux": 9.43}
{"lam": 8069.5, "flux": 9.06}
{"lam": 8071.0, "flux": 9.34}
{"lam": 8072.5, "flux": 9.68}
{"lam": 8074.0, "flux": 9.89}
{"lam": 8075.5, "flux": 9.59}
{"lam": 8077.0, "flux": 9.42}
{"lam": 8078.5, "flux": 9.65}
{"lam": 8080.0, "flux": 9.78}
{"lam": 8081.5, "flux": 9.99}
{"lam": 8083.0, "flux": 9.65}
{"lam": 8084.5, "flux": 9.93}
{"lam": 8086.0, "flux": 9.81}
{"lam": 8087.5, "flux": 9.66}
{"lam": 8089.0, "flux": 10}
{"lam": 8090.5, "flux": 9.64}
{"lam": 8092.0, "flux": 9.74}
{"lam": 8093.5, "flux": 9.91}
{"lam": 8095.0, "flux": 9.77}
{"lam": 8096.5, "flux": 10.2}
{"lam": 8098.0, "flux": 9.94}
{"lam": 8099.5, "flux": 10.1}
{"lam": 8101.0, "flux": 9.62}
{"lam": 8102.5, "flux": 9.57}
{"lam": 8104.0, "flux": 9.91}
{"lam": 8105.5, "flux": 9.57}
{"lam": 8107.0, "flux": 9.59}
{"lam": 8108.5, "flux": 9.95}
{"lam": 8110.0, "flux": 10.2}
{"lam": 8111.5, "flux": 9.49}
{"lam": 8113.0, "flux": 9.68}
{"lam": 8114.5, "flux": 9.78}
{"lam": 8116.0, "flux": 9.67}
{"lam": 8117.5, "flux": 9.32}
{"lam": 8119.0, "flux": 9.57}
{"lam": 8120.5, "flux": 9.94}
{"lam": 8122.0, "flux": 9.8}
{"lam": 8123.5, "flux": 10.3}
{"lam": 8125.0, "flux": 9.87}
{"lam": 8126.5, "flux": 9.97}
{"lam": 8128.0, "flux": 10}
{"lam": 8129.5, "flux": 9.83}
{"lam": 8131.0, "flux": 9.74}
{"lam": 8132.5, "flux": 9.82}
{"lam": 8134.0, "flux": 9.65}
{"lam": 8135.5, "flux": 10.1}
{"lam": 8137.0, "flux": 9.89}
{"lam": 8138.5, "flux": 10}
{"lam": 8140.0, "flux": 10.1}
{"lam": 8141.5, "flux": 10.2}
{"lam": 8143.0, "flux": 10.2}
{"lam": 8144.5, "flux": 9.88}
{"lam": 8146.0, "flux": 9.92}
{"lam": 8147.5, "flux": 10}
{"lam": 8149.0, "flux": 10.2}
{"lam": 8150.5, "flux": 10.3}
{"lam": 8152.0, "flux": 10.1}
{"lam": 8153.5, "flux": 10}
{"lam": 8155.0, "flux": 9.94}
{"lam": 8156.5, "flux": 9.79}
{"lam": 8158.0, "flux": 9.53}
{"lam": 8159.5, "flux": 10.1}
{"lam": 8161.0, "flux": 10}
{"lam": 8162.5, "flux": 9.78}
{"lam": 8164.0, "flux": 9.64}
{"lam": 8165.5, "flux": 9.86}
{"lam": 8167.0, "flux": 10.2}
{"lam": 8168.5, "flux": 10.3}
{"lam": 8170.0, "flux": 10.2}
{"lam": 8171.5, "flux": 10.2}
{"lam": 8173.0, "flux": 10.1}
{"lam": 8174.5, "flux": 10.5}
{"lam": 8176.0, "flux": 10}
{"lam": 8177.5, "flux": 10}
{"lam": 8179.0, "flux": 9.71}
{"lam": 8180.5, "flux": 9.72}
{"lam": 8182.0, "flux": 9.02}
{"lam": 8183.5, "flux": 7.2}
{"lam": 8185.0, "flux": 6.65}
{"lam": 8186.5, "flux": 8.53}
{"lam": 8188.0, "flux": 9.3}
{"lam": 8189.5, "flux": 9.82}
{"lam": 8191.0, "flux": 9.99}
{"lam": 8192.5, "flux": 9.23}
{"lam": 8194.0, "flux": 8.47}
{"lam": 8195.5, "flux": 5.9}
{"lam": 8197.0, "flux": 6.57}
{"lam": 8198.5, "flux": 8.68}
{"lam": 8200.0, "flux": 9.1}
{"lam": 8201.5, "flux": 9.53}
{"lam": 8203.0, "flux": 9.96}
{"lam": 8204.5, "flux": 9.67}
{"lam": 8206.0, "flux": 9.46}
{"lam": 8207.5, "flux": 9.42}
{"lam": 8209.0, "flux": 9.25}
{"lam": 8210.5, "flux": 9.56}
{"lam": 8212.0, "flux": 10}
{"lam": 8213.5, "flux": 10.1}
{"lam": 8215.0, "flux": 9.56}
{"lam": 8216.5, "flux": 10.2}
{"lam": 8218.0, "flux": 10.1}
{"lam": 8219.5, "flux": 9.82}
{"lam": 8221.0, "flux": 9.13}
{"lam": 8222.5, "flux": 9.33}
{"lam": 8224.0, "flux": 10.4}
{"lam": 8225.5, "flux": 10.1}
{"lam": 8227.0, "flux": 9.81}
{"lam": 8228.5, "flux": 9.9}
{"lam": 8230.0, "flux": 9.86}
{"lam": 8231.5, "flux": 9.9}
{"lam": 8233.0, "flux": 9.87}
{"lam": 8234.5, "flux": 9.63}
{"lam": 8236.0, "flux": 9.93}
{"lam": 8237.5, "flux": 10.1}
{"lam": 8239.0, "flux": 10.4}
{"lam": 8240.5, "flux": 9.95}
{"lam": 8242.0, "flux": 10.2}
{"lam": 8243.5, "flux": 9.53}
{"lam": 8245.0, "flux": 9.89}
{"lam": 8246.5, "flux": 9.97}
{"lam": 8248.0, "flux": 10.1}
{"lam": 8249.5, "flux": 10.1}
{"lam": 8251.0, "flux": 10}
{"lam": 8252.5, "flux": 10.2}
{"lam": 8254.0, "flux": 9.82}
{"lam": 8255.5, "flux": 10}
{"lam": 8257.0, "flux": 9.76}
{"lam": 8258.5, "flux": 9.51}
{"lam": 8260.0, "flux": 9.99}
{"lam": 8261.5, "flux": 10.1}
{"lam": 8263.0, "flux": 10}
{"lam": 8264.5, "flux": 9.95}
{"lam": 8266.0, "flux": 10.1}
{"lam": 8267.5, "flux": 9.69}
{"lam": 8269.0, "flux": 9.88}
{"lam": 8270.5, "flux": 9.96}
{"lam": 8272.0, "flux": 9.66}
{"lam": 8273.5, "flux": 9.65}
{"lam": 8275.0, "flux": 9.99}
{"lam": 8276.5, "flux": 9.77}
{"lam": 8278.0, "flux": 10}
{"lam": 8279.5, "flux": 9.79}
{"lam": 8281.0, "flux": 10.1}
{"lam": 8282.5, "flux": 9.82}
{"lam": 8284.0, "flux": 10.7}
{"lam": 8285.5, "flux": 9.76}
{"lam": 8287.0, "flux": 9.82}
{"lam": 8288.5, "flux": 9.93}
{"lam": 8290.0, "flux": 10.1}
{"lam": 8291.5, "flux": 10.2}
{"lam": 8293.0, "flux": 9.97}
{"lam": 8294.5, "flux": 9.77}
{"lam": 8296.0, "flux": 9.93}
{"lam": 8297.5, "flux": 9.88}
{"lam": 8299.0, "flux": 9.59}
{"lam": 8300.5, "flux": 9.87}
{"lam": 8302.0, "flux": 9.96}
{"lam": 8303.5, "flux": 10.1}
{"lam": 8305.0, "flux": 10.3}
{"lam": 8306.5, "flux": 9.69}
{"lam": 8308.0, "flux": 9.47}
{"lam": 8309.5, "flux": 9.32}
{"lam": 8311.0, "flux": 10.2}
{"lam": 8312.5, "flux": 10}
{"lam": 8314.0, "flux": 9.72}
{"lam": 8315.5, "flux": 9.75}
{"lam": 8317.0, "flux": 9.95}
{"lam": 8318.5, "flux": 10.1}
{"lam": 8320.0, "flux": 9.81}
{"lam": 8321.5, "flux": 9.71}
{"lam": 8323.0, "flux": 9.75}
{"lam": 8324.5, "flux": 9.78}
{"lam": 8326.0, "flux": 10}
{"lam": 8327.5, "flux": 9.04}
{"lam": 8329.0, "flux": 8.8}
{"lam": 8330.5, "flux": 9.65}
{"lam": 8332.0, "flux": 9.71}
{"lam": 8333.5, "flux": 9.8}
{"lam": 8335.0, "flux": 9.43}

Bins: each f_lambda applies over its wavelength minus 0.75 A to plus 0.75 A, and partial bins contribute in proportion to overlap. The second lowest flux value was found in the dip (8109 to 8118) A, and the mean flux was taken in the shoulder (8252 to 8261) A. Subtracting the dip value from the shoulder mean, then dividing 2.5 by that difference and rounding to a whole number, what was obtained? 6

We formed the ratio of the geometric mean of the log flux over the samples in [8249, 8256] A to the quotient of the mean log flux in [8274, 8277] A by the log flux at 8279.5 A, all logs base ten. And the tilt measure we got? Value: 1.00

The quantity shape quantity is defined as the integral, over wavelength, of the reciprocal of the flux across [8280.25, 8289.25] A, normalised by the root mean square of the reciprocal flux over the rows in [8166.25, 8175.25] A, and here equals 9.2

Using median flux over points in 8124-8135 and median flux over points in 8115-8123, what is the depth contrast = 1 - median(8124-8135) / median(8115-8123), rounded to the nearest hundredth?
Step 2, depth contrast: -0.02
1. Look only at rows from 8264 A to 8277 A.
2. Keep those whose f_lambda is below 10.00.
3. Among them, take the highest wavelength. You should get 8276.5 A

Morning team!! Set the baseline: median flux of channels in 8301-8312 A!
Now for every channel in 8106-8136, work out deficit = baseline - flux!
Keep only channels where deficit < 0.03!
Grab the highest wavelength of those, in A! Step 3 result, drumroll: 8135.5 A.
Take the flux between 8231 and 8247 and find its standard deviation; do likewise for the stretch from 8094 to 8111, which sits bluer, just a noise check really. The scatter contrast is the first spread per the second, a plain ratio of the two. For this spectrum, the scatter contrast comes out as 1.0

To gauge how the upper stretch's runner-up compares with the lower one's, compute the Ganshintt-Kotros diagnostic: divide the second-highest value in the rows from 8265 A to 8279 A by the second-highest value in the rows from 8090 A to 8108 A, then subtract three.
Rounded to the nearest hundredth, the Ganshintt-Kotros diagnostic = -2.01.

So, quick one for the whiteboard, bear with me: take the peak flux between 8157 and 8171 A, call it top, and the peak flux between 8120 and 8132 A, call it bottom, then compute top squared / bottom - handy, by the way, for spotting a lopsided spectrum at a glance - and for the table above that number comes 10.30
